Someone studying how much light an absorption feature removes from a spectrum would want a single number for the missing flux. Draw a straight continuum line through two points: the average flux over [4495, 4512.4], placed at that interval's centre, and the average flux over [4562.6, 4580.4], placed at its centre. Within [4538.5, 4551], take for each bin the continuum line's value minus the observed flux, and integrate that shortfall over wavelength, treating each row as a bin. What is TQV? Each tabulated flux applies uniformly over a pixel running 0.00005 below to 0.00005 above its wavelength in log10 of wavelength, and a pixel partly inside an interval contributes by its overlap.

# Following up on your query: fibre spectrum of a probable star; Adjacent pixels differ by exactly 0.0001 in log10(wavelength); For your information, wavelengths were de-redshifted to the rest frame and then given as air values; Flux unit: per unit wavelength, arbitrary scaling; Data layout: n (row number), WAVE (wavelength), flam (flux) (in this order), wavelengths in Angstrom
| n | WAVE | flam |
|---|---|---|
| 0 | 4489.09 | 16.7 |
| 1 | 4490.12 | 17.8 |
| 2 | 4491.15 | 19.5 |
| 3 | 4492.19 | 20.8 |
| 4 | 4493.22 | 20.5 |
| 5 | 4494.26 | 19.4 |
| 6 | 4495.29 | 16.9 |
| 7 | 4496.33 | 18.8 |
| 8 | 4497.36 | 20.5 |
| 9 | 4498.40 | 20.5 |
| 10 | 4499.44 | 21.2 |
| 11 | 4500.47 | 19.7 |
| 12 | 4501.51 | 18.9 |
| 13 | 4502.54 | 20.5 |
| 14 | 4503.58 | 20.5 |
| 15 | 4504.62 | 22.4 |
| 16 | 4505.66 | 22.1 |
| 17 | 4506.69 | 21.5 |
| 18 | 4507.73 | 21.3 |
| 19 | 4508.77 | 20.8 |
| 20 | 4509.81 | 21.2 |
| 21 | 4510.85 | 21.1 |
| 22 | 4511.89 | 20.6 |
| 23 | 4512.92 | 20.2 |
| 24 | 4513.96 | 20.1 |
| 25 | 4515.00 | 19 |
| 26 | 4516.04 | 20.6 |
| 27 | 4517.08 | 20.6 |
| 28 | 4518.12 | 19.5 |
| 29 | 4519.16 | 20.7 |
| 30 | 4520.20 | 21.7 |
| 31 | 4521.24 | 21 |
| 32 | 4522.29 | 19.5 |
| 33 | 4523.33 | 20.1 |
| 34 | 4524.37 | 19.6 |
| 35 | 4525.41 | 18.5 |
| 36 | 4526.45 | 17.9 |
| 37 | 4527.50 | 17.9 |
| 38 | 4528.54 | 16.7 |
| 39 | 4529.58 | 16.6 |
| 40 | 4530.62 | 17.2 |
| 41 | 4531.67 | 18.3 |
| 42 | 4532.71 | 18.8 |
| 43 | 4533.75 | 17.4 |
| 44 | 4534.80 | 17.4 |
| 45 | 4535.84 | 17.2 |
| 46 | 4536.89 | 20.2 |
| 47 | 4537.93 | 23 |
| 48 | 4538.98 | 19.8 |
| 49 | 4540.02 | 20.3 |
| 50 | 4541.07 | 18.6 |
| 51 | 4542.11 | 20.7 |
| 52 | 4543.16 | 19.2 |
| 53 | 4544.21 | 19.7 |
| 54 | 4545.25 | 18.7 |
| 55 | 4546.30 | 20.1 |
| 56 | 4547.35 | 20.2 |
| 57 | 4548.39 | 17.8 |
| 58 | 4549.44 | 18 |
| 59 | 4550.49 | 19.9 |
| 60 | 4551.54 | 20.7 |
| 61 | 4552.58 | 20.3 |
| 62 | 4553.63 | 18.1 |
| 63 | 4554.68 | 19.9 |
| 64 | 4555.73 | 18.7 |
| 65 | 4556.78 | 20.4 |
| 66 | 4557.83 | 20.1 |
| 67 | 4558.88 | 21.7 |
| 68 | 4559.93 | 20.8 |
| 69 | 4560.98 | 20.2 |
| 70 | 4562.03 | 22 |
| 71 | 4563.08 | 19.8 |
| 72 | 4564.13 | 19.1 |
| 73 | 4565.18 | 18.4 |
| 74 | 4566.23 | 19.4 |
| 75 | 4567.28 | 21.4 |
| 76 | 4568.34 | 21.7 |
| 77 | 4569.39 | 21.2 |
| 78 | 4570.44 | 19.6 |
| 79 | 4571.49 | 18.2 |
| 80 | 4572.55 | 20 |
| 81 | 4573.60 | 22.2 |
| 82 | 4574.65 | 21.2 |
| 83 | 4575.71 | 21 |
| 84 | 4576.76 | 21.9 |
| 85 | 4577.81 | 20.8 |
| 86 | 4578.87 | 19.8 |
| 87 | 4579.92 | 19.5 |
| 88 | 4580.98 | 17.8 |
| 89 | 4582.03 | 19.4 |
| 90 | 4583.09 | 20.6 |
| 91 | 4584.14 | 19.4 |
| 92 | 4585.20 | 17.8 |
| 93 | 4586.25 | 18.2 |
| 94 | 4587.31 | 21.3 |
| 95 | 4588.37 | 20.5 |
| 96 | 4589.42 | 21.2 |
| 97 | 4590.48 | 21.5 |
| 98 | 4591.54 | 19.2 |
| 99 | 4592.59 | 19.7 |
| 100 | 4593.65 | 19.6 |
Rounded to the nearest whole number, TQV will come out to 12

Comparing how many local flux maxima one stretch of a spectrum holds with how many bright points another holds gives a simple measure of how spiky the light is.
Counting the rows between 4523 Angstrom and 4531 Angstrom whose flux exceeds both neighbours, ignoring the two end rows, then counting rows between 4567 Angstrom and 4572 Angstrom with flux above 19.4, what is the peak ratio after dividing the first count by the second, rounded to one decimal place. 0.0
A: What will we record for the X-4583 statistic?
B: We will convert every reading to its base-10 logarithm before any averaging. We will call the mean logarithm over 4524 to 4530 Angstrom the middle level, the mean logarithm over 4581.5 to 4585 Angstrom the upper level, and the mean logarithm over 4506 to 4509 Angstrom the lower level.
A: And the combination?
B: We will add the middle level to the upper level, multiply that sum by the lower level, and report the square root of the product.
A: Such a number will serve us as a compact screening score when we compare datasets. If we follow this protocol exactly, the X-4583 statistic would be 1.84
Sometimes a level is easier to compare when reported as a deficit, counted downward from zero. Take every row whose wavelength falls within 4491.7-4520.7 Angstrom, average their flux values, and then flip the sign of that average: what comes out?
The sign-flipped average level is -20.4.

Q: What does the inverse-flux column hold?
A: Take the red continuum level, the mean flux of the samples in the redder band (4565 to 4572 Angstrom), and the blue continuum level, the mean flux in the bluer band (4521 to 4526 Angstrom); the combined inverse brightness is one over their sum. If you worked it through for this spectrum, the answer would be 0.0252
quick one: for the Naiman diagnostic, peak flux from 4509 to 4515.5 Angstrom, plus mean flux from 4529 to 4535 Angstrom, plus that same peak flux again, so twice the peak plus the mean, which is 60.0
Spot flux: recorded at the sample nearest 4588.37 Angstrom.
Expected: 20.5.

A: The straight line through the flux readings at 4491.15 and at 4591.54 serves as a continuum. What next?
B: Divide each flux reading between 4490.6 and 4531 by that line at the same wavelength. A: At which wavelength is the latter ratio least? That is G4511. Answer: 4529.58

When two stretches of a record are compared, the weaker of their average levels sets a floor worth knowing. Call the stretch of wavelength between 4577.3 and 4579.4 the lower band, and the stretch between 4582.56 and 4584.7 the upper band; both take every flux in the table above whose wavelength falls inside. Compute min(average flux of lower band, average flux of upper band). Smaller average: 20.0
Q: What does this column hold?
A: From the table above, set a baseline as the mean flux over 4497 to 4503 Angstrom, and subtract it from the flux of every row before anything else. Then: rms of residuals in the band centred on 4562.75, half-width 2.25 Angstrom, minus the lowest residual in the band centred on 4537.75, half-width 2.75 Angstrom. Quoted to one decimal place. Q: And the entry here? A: 4.1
